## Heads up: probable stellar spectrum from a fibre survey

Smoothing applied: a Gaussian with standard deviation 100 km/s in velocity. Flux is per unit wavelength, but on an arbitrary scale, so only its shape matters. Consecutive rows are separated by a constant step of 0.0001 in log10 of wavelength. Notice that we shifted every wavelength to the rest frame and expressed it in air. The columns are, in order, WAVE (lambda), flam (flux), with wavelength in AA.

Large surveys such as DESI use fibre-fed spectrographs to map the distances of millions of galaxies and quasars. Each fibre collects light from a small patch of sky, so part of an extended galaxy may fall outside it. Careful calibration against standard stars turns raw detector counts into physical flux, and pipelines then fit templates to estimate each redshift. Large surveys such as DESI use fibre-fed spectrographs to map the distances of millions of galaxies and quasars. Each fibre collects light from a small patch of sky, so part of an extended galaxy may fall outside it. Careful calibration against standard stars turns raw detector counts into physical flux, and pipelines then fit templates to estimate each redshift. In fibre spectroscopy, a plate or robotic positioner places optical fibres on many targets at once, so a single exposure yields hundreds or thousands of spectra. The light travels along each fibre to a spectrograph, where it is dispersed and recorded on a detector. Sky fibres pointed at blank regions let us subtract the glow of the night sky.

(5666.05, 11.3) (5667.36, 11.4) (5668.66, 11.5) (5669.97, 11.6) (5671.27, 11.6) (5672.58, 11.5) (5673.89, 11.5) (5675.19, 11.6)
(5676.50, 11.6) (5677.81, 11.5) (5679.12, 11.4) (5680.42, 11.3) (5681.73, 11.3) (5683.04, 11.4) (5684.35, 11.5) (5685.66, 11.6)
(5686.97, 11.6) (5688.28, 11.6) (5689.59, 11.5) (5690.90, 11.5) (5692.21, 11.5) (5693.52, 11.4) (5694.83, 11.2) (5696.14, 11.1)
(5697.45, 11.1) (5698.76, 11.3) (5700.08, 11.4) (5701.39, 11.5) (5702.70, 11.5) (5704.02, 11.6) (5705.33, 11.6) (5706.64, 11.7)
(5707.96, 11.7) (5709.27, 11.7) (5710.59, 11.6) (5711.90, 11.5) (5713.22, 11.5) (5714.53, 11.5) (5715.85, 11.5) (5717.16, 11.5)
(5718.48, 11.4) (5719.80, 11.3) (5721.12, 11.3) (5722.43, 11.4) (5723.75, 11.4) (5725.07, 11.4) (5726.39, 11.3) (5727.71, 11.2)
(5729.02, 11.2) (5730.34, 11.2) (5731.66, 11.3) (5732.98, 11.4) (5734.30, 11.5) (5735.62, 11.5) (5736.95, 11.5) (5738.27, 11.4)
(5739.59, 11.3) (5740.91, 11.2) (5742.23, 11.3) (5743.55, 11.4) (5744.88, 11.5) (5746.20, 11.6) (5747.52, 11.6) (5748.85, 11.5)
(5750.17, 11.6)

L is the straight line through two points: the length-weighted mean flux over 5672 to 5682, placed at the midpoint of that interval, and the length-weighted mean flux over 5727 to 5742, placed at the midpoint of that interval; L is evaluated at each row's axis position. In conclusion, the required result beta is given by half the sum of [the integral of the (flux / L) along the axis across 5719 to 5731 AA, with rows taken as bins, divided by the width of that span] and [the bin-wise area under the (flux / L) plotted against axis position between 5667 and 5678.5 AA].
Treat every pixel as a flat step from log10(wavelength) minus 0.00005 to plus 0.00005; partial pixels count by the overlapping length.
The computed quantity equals 6.27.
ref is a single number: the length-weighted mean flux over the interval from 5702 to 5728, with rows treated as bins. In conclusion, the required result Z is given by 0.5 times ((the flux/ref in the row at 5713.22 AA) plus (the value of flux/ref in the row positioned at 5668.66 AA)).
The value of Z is 1.00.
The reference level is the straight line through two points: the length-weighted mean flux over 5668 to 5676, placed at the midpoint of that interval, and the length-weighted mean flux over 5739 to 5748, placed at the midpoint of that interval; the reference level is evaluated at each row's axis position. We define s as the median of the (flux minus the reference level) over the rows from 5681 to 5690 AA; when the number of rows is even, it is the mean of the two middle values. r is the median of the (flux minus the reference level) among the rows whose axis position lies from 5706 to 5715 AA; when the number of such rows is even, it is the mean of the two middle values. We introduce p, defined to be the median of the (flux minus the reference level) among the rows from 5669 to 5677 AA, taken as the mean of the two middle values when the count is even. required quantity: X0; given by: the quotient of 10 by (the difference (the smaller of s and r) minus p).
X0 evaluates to -156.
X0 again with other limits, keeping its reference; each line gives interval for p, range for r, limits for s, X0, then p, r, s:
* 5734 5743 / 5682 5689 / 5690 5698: -54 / -0.03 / 0.07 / -0.21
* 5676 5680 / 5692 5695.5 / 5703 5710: -143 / -0.04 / -0.11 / 0.21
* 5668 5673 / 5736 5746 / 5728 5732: -42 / -0.01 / -0.03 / -0.24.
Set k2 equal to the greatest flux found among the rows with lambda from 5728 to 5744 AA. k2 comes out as 11.5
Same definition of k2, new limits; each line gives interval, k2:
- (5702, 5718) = 11.7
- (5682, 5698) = 11.6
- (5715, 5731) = 11.5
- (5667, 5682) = 11.6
